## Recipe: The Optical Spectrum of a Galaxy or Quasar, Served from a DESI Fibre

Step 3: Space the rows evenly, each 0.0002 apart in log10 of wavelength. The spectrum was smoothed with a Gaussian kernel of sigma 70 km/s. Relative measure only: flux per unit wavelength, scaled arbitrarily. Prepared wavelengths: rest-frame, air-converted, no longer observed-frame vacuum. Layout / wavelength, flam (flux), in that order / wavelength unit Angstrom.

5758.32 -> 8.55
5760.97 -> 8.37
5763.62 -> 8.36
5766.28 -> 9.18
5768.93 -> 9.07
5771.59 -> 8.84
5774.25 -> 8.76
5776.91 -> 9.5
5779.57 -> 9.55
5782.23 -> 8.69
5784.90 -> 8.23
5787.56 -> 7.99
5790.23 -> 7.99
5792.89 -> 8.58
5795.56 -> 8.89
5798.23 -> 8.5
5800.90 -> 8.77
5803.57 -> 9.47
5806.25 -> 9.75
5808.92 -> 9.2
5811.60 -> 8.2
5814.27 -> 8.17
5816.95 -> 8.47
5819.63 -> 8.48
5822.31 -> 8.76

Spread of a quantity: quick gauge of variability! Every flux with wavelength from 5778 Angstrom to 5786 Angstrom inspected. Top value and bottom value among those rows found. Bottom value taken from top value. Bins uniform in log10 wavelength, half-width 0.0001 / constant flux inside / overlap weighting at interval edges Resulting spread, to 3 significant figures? 1.32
